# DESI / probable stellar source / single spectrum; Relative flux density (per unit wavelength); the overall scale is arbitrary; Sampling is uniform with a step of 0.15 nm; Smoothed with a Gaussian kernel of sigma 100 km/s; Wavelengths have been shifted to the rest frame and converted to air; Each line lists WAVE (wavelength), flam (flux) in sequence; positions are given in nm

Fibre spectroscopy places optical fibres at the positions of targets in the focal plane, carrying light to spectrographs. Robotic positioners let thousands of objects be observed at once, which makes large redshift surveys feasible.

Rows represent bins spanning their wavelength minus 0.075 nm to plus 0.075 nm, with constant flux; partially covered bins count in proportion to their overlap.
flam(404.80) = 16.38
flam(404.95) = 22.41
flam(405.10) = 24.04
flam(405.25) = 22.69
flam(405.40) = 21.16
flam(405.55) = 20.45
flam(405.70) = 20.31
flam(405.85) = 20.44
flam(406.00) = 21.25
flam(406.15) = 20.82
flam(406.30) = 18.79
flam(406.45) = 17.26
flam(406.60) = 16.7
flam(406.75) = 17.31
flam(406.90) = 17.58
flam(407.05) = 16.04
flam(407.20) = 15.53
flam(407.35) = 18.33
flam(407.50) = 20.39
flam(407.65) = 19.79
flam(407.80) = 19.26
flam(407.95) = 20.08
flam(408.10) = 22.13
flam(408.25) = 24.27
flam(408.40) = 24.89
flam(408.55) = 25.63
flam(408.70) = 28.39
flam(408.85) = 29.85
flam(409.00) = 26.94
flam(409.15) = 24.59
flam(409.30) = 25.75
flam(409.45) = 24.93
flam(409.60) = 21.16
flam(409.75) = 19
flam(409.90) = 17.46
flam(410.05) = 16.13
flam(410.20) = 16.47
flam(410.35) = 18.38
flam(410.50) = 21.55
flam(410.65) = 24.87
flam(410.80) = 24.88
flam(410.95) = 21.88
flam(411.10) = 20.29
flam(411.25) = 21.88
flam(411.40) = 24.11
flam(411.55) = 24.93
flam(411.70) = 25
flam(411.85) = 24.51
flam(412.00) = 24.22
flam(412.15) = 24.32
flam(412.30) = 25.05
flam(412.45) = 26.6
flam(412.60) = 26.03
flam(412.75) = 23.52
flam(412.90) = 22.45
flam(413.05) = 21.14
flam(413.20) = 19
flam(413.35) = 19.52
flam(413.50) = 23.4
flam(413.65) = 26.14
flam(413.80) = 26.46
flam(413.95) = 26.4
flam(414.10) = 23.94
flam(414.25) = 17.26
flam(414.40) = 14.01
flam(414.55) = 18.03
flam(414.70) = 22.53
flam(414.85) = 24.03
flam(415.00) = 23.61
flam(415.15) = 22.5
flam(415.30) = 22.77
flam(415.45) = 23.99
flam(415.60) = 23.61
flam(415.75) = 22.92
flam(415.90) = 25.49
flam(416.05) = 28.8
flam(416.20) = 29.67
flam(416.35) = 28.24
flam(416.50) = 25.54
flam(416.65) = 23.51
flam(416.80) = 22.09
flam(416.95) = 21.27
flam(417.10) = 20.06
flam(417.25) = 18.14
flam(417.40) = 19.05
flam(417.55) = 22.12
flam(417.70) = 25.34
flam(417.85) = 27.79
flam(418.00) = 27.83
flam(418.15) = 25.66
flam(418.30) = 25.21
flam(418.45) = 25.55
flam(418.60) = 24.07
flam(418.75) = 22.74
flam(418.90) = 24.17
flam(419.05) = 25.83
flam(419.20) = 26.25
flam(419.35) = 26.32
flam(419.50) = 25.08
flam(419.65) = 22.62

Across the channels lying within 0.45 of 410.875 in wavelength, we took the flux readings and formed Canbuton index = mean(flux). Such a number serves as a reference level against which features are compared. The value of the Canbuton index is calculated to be 22.6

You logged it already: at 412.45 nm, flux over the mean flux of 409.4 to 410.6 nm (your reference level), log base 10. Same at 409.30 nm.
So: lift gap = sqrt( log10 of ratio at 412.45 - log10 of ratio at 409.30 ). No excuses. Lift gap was 0.12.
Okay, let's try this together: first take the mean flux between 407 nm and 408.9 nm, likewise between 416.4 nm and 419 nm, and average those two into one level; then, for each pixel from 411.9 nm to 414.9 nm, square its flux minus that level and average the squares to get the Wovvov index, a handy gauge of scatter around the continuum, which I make 11.7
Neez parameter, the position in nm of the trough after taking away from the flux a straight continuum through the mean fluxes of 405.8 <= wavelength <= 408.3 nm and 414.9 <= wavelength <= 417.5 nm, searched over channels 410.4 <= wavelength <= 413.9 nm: 413.20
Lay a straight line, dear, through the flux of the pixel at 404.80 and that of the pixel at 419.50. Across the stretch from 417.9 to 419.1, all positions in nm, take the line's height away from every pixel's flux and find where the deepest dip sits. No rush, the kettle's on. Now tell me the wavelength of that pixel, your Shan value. 418.75 nm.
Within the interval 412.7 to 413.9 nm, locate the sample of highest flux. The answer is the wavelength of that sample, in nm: 413.80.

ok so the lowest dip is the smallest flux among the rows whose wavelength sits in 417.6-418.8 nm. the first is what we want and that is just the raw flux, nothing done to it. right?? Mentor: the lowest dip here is 22.74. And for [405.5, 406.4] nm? 18.79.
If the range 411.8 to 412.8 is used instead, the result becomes 23.52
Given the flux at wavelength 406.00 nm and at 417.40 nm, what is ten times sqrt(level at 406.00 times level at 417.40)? 201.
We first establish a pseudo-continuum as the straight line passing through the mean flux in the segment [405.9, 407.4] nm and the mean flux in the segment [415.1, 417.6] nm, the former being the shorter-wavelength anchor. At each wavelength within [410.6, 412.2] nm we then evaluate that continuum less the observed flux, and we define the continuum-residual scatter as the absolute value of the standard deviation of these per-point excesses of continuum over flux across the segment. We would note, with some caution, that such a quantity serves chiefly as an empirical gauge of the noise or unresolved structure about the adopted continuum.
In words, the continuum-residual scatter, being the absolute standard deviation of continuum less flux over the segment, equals 1.5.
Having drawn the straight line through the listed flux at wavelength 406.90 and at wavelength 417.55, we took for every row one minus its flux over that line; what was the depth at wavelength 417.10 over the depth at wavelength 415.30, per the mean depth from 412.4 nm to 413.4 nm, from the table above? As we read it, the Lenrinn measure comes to 9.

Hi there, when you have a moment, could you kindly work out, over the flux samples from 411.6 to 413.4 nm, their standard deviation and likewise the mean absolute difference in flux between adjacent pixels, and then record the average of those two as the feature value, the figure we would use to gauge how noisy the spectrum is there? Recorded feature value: 1.7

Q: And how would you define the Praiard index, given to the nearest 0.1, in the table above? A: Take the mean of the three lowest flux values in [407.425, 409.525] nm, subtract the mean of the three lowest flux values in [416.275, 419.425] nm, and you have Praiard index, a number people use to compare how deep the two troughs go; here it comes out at 0.6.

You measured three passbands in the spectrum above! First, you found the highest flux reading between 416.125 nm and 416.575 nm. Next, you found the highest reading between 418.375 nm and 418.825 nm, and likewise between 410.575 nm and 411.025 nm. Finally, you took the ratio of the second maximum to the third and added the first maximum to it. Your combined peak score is 30.7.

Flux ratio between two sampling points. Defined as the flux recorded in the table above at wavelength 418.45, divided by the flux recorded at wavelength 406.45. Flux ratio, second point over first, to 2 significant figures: 1.5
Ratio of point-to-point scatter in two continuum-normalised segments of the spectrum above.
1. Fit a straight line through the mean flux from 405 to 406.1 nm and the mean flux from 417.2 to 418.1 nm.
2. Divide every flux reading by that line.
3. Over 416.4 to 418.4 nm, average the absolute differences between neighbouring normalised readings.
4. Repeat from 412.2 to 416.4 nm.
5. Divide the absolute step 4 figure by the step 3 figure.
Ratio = 1.2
